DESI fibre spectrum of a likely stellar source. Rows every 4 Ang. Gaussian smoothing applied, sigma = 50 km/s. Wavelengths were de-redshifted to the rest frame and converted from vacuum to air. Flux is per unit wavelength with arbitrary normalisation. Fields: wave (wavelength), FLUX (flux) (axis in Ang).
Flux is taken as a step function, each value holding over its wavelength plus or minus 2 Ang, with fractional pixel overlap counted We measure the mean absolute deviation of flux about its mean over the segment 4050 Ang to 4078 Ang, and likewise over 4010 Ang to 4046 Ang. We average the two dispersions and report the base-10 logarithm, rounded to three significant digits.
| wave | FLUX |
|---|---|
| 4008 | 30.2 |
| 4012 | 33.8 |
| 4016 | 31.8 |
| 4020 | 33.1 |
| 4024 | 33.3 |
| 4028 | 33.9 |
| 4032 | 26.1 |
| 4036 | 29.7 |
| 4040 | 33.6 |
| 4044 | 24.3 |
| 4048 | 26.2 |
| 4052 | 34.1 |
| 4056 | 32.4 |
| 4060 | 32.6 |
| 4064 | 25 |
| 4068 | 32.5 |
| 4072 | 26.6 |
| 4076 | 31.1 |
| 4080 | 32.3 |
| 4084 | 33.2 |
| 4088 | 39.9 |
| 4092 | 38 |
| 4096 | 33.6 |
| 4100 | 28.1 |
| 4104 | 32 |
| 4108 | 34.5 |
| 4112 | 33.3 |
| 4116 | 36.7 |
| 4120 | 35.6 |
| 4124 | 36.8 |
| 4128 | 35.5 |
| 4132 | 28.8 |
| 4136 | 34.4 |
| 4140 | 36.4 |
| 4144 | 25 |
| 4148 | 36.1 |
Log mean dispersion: 0.452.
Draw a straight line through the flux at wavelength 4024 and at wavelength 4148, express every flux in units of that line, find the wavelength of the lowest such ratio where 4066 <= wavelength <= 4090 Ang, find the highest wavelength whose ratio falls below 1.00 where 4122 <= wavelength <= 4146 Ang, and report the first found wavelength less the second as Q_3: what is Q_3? -72 Ang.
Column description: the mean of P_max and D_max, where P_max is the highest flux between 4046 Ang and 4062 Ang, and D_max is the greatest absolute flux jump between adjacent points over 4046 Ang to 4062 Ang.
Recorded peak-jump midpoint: 21.0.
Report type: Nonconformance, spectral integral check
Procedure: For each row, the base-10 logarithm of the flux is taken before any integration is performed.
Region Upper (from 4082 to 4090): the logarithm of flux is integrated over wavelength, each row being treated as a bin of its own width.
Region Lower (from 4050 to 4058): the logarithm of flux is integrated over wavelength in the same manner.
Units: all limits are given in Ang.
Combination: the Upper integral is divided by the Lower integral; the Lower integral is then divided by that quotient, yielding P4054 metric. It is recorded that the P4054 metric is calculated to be 11.9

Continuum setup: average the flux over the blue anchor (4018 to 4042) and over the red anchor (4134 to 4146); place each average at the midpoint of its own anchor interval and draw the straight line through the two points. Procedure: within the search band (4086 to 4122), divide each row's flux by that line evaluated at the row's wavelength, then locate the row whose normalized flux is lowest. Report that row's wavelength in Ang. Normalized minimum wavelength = 4100 Ang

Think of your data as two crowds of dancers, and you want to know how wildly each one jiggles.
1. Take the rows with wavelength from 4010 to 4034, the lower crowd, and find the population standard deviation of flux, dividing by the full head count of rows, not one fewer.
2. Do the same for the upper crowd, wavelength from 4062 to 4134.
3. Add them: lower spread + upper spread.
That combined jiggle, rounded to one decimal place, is 6.6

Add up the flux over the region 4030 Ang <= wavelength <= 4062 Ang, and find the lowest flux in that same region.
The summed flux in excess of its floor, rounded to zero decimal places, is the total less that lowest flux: 215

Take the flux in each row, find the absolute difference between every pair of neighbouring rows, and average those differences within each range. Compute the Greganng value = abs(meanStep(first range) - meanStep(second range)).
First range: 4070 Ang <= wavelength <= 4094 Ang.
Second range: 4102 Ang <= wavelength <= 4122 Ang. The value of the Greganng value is 1.0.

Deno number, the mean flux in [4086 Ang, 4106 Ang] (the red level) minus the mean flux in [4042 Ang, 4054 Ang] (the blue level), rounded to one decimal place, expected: 6.1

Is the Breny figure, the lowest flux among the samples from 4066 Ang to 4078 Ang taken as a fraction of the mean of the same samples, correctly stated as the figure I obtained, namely 0.885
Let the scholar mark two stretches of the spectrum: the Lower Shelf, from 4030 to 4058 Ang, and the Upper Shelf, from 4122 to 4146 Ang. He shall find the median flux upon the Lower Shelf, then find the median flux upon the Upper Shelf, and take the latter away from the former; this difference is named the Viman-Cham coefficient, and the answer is -5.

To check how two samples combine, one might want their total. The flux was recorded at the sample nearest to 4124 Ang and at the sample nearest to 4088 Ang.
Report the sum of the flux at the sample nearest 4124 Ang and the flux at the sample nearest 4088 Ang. 77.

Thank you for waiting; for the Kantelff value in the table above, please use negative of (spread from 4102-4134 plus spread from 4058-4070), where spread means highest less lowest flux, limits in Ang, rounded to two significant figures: -16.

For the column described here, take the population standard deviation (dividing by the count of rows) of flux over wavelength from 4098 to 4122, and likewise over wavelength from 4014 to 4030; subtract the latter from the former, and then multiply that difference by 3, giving 6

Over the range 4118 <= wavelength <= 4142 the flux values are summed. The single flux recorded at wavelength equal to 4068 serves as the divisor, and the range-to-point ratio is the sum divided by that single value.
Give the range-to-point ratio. 6.38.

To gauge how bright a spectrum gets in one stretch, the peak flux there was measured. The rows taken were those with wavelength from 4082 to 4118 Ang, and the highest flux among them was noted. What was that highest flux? 39.9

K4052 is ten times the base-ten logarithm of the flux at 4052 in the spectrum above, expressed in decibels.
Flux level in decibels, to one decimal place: 15.3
